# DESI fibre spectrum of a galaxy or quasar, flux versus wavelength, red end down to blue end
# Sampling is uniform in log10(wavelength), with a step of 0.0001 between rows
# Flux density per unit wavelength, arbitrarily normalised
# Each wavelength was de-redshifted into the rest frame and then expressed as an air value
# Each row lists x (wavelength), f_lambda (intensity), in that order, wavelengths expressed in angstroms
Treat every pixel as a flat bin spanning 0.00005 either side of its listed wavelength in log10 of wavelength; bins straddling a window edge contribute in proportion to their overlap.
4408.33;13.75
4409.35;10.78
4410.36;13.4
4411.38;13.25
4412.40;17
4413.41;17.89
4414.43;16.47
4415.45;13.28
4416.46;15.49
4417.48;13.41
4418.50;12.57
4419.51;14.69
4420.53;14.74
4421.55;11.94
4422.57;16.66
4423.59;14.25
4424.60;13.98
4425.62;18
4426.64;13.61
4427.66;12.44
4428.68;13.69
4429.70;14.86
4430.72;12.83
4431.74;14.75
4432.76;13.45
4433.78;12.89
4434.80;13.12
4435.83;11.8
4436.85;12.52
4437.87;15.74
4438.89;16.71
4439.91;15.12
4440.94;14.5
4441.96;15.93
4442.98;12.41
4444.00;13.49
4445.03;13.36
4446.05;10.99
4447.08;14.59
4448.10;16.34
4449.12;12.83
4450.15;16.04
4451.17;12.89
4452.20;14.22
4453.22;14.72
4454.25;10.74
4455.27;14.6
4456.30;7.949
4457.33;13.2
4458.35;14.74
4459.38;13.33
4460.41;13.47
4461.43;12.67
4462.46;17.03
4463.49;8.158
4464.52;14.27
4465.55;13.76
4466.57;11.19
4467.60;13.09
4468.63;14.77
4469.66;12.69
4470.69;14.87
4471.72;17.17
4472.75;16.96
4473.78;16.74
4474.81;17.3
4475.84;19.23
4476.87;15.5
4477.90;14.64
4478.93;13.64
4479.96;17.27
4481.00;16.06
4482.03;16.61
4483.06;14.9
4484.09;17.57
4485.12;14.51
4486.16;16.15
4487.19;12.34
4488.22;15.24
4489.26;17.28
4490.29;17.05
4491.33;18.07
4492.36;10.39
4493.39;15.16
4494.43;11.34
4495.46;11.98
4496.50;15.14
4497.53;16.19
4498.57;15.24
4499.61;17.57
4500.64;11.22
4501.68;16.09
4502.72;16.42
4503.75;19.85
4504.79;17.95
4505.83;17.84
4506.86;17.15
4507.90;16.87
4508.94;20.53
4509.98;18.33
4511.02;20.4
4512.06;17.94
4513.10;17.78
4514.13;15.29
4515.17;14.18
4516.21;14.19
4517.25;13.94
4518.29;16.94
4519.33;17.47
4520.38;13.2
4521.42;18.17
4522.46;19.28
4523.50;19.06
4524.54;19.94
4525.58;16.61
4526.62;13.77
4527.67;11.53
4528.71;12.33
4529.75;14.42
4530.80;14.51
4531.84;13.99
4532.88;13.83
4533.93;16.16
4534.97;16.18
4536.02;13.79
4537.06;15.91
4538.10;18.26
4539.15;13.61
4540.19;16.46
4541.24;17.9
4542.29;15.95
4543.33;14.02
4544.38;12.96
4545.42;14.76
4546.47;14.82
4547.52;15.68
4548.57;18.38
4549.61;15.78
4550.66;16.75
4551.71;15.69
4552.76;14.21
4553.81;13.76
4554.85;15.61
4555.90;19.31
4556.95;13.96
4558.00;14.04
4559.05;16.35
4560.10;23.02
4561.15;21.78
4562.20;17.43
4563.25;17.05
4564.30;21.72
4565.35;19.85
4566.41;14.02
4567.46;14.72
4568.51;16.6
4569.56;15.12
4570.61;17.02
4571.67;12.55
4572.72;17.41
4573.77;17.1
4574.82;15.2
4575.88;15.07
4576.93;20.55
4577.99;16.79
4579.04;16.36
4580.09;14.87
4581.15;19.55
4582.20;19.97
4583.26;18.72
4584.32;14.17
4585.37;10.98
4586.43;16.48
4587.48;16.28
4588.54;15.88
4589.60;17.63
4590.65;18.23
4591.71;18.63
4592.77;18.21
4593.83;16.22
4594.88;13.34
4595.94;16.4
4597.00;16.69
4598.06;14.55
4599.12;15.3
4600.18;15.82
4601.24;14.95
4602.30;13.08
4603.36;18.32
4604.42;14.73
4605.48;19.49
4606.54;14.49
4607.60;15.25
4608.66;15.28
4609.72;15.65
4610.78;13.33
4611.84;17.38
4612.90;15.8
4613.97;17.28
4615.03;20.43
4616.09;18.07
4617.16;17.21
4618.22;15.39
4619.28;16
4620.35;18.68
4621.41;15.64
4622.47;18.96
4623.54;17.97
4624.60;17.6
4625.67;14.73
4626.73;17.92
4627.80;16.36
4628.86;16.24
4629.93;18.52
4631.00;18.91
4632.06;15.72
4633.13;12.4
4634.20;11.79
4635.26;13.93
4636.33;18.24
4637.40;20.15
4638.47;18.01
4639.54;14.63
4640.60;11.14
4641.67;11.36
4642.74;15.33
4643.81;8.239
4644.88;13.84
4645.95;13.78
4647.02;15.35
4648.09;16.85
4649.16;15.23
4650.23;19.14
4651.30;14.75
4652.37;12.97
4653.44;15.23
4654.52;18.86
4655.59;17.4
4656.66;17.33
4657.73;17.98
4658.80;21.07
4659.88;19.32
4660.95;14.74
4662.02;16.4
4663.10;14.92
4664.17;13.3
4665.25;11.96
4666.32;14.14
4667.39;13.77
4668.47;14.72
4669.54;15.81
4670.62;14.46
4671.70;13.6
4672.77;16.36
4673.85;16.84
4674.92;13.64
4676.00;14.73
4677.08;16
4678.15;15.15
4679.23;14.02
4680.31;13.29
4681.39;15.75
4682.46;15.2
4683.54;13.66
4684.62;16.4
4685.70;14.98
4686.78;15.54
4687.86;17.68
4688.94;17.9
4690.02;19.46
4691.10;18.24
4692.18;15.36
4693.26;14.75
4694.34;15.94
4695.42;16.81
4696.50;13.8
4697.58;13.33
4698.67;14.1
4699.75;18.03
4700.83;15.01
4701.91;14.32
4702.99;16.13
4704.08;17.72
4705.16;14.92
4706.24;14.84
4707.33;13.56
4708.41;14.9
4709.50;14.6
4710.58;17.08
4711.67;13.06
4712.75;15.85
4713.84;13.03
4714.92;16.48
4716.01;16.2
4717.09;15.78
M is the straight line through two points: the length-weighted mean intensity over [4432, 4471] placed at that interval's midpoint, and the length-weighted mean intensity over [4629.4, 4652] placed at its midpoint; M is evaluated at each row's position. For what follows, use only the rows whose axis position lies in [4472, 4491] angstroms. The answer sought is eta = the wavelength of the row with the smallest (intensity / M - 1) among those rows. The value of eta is 4487.19 angstroms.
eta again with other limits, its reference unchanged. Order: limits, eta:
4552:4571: 4553.81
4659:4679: 4665.25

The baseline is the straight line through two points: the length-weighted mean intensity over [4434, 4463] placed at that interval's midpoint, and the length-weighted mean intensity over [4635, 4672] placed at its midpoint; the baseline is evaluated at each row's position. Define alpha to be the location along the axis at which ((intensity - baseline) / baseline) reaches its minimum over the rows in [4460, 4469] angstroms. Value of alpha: 4463.49 angstroms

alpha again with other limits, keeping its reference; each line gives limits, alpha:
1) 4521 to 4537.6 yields 4527.67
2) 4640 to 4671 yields 4643.81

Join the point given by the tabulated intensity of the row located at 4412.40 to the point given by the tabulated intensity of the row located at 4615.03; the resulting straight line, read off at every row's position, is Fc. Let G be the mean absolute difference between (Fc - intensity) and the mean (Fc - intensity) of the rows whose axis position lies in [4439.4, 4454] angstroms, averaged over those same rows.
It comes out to 1.23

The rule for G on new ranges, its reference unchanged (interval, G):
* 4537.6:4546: 1.67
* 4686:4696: 1.33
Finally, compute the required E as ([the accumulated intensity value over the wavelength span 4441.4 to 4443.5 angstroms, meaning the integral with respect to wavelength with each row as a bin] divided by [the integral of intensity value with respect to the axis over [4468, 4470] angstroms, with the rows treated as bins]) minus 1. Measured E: 0.1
